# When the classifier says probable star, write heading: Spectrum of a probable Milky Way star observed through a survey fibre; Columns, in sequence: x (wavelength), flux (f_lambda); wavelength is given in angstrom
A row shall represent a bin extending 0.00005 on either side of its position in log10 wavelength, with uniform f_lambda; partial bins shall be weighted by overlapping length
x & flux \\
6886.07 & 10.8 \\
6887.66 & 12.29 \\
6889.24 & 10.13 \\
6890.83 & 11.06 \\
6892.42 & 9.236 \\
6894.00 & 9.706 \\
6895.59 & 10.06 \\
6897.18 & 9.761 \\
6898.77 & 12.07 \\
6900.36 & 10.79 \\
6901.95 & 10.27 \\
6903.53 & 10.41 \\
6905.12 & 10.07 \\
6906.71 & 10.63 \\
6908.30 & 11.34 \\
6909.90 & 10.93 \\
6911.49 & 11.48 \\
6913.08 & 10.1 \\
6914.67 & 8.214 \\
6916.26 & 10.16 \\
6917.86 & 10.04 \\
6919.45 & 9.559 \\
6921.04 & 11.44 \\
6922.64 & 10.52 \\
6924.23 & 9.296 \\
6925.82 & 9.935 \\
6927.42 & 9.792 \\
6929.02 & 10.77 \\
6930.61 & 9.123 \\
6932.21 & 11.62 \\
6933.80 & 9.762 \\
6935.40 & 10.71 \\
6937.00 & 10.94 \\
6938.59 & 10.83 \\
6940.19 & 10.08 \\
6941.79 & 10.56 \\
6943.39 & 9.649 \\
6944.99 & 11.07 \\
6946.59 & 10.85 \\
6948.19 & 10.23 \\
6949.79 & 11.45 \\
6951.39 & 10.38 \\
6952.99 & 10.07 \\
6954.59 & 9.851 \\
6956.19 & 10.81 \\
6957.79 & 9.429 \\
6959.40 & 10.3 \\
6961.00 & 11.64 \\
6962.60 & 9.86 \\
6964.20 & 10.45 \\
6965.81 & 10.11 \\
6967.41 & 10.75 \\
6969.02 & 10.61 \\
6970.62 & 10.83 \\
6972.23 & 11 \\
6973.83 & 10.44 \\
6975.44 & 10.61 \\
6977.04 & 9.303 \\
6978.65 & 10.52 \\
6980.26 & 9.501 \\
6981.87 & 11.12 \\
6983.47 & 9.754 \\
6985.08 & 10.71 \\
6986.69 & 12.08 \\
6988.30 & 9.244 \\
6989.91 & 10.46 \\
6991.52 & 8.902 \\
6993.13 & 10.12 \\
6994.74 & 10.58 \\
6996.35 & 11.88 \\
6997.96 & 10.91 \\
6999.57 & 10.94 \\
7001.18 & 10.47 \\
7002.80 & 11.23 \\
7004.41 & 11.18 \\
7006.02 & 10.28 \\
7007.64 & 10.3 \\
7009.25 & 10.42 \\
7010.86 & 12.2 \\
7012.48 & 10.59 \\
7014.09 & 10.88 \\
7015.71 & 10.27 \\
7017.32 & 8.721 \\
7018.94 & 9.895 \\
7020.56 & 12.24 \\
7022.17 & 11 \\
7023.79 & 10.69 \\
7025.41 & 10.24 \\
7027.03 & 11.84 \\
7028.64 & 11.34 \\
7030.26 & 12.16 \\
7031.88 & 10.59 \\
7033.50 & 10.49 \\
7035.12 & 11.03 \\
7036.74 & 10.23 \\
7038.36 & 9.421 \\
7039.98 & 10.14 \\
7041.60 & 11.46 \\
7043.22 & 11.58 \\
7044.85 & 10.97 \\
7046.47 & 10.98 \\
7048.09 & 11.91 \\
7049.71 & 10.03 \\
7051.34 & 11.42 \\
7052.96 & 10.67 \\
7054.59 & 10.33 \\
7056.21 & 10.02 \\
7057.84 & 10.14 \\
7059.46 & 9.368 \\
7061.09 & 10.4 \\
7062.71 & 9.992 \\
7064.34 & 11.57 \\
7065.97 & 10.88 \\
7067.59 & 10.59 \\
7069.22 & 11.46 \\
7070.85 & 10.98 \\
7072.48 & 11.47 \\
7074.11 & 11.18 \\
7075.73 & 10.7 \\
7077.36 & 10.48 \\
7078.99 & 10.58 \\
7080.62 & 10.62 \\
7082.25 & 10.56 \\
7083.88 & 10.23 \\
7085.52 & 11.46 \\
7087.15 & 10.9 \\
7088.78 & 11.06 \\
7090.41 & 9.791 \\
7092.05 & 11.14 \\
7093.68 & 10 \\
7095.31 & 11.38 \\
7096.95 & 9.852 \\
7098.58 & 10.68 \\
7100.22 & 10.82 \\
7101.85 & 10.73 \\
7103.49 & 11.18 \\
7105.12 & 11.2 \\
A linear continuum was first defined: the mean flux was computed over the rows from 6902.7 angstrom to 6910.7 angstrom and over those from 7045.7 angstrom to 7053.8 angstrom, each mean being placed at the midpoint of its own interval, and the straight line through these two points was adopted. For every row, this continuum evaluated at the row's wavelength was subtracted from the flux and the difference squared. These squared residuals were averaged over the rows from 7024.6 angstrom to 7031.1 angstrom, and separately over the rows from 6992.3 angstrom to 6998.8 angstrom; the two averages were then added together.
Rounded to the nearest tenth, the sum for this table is 1.1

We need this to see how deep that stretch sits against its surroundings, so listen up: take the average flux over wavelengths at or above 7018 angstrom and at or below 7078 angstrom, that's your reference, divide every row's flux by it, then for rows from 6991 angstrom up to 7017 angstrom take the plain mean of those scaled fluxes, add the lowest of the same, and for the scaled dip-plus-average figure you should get 1.81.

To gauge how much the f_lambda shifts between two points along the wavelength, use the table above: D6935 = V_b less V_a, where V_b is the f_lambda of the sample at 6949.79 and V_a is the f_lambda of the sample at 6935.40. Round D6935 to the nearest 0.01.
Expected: 0.74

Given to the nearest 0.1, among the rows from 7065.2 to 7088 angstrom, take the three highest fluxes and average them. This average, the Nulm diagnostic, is 11.5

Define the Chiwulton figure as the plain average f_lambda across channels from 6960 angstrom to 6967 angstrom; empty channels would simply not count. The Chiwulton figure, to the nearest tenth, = 10.5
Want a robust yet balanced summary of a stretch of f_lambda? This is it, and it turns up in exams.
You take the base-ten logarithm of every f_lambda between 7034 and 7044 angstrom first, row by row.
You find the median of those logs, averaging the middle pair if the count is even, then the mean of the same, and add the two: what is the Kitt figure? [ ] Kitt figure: 2.05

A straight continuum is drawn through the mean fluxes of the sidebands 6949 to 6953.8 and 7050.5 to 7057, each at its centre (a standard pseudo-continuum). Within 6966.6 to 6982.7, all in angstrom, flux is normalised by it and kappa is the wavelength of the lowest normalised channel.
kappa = 6977.04 angstrom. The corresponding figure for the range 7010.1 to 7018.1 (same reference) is 7017.32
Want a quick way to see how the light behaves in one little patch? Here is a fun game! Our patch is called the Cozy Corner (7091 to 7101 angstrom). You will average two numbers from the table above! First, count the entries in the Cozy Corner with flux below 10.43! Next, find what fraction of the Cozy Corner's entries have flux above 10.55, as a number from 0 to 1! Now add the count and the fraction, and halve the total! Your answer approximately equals 1.3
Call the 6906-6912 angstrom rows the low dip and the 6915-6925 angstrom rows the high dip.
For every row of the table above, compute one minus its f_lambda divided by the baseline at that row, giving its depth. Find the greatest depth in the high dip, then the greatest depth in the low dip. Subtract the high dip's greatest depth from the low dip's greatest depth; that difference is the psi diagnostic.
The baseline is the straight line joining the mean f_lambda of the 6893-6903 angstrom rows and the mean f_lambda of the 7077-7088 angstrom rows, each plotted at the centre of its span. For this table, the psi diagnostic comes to -0.13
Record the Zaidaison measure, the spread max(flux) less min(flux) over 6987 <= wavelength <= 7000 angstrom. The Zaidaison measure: 3.0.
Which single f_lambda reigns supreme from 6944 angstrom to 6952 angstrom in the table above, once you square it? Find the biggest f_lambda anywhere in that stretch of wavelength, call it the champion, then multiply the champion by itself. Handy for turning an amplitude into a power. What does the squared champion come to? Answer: 131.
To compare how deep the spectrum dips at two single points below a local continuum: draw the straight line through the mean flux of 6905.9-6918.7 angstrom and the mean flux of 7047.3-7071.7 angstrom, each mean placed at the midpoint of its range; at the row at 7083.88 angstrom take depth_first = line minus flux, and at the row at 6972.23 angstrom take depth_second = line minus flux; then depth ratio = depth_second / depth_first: -1.1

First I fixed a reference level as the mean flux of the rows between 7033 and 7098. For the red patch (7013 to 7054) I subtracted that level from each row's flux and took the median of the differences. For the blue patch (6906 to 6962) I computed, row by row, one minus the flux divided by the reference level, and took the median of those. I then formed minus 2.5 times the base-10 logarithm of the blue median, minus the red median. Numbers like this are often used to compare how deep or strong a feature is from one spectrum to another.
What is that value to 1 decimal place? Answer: 3.7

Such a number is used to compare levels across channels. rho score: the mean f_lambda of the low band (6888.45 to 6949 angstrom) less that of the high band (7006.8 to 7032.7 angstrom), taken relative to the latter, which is -0.045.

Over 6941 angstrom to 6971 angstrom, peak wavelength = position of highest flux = 6961.00 angstrom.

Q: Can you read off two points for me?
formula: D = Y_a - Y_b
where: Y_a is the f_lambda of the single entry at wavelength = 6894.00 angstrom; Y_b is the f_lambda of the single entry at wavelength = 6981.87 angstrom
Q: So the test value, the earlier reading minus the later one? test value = -1.4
